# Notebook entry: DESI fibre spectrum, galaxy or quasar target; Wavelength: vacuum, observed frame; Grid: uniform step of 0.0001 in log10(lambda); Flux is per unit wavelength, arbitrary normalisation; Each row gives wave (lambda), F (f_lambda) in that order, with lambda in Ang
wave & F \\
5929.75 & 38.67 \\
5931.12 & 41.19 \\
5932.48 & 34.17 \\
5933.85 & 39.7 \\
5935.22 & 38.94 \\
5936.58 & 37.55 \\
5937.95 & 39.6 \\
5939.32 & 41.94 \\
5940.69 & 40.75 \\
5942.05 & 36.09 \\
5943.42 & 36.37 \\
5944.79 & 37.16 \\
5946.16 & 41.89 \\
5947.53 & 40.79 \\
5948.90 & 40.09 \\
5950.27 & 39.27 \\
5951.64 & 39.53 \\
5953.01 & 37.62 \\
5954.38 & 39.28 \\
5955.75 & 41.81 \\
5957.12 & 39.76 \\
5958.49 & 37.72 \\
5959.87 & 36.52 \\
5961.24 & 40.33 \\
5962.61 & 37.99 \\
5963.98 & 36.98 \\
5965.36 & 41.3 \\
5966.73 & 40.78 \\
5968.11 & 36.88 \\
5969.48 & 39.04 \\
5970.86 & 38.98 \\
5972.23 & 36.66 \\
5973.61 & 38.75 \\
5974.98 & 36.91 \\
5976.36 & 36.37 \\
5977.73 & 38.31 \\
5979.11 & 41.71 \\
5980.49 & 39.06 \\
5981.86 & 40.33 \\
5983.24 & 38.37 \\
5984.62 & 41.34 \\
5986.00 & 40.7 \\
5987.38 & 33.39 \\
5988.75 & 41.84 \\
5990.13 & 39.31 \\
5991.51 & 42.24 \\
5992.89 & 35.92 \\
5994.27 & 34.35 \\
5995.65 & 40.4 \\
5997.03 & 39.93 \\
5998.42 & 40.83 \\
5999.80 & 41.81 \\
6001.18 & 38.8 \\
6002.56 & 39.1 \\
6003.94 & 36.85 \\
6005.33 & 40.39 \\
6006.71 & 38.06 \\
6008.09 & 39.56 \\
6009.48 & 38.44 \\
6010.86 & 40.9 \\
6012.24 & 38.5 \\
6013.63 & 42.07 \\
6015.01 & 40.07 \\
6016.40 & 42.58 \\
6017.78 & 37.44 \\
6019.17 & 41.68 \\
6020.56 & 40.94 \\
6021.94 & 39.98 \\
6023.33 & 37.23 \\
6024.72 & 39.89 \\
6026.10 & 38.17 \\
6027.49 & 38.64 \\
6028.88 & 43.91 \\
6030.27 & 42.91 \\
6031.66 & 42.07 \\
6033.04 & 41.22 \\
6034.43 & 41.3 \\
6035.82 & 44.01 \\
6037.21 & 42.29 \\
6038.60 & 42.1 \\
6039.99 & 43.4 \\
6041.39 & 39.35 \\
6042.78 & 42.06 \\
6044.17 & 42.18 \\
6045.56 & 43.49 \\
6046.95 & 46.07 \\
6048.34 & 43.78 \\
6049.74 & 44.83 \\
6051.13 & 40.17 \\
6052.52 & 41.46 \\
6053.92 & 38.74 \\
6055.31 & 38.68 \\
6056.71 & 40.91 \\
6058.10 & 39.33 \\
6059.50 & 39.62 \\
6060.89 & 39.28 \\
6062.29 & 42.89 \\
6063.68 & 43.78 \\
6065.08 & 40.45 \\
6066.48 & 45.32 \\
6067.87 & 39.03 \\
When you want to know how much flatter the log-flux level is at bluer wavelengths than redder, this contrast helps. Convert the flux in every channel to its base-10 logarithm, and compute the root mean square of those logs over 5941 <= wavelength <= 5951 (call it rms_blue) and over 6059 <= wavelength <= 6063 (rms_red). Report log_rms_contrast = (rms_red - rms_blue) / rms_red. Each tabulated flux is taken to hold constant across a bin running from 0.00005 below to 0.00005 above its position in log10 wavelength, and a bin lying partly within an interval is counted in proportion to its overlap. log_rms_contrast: 0.012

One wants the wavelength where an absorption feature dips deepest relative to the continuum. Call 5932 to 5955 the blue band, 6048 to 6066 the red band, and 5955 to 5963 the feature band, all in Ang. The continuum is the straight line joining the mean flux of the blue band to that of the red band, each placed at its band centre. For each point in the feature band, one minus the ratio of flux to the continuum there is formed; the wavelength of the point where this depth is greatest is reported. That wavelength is 5959.87 Ang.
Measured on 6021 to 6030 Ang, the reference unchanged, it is 6023.33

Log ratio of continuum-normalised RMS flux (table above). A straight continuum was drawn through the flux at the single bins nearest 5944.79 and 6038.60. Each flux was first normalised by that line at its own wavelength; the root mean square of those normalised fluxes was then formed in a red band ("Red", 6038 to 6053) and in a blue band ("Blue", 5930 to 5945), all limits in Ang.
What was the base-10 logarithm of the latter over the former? 0.018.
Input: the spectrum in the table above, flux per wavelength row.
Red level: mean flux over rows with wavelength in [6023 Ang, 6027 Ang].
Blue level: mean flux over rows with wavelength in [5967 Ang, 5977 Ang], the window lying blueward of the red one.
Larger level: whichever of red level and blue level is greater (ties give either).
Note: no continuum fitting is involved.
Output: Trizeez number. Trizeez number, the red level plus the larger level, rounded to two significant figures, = 77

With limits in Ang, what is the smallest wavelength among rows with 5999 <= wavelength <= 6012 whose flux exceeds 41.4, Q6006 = 5999.80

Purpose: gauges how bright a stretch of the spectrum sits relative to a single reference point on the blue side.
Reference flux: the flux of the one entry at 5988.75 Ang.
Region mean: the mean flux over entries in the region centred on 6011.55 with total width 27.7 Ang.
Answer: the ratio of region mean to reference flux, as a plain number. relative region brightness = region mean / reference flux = 0.95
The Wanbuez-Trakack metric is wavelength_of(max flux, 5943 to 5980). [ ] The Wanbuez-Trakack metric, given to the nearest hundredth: 5946.16 Ang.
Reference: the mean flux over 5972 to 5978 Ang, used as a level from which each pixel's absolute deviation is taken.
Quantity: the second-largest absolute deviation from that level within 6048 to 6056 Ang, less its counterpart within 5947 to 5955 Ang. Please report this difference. 3.7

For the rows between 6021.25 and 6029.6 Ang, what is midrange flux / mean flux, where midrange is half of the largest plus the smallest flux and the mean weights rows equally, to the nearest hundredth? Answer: 1.02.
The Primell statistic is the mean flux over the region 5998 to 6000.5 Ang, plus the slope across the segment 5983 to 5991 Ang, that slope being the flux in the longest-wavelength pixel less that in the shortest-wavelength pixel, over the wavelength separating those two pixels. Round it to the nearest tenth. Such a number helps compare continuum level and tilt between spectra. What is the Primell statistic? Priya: 41.5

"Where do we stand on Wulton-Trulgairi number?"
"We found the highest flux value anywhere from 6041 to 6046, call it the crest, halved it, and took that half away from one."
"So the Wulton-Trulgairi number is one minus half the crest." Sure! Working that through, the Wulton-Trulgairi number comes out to -20.7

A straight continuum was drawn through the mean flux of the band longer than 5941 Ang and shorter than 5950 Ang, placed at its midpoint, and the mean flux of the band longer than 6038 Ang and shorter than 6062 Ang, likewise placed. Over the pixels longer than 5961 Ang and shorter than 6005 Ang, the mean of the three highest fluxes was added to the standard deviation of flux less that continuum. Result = 44.2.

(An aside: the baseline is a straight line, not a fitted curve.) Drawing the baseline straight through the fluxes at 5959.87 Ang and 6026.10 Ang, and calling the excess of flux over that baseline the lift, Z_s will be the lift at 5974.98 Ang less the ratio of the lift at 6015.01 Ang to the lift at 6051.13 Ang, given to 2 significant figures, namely -1.6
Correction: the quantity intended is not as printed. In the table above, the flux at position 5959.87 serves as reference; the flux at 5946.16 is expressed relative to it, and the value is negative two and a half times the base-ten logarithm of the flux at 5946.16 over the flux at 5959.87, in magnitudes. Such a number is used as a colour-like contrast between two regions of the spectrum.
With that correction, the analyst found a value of -0.15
